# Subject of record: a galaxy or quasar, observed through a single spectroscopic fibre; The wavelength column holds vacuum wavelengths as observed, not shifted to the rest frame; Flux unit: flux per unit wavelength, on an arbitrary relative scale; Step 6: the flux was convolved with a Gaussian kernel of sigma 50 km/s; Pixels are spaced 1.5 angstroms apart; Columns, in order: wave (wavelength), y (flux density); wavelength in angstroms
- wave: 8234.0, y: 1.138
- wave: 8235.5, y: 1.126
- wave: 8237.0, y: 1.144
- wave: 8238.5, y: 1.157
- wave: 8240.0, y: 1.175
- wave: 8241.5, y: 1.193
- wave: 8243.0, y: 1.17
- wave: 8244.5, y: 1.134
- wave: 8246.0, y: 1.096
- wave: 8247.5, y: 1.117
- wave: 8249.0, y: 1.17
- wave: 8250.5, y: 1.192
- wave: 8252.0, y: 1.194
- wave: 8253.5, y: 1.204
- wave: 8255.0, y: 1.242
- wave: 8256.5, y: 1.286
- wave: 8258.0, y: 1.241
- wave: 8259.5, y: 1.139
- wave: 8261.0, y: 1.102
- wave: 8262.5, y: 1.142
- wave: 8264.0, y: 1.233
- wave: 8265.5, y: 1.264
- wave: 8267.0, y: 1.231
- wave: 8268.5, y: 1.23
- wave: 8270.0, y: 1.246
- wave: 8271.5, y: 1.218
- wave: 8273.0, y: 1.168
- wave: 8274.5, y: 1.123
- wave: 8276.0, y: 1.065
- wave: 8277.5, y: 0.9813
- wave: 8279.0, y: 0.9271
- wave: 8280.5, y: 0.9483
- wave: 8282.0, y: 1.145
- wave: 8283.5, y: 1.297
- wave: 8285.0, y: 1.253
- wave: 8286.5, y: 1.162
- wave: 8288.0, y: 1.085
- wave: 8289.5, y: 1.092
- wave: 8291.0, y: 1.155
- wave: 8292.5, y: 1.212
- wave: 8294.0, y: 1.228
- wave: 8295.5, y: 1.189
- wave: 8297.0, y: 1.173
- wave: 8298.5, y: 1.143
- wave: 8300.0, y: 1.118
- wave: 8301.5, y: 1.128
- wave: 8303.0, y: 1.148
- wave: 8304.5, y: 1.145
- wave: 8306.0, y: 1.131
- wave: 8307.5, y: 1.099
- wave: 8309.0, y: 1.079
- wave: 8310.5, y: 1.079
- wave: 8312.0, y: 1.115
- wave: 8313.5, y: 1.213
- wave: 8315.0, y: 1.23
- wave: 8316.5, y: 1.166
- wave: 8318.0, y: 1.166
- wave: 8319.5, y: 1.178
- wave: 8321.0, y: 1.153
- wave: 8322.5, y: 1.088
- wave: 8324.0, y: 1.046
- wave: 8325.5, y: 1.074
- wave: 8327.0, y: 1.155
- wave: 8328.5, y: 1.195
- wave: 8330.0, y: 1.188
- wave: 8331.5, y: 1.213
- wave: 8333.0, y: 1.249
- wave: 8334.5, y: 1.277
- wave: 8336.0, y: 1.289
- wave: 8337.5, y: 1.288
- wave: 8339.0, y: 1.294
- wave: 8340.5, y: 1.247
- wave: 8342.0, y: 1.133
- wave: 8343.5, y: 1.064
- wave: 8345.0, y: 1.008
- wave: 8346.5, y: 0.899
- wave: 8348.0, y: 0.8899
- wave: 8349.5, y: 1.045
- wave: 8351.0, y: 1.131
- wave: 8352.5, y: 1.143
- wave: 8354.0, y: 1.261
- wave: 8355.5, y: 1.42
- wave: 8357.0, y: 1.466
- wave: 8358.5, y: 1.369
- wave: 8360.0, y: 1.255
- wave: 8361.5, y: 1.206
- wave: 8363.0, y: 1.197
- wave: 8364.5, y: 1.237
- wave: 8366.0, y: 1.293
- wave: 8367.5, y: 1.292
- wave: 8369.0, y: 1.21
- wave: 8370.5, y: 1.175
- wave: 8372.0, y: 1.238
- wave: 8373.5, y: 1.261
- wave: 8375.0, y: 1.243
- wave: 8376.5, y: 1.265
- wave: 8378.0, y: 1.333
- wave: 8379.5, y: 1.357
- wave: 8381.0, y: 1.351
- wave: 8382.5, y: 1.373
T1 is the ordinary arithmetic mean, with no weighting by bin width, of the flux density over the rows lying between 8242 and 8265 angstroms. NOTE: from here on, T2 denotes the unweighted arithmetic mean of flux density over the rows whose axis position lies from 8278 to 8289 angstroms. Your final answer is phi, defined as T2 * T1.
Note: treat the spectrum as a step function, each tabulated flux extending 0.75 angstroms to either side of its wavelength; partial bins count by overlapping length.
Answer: 1.31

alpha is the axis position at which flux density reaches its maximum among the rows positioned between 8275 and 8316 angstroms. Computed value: 8283.5 angstroms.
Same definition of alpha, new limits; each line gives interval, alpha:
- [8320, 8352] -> 8339.0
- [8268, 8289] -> 8283.5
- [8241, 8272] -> 8256.5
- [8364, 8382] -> 8379.5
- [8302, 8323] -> 8315.0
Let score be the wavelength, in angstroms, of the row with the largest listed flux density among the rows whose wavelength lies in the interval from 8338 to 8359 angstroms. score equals 8357.0 angstroms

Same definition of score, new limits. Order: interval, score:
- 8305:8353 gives 8339.0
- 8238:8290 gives 8283.5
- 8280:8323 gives 8283.5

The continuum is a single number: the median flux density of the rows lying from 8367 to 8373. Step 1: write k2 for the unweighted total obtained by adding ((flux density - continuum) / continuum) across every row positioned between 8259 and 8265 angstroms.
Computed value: -0.23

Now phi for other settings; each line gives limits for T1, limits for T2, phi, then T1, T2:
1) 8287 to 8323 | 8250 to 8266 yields 1.38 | 1.15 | 1.20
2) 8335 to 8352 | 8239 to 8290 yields 1.30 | 1.12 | 1.16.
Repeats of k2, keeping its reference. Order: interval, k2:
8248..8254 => -0.11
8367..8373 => 0.02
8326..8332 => -0.12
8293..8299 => -0.13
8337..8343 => 0.05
